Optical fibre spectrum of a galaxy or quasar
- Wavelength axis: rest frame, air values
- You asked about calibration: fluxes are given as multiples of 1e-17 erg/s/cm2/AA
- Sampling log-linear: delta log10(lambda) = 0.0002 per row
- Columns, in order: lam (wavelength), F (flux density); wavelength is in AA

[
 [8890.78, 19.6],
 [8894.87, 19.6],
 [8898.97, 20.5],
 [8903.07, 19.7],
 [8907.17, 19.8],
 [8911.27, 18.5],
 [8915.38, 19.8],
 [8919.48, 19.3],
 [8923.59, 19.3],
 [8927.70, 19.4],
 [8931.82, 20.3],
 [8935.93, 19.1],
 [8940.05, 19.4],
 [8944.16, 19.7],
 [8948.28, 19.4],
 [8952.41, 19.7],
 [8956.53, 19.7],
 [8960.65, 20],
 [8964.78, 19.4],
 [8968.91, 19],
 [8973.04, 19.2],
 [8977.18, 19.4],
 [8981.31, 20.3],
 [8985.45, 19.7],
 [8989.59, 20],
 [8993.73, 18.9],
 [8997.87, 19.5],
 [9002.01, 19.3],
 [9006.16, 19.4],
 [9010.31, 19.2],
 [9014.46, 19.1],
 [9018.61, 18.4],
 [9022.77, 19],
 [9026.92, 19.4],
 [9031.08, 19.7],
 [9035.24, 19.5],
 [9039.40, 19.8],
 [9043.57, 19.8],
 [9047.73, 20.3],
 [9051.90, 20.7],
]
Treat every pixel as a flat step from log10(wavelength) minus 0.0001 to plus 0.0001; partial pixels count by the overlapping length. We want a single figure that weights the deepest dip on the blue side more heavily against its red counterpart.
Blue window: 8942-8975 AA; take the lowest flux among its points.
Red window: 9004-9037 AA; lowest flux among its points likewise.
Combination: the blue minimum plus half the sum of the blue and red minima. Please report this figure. 37.7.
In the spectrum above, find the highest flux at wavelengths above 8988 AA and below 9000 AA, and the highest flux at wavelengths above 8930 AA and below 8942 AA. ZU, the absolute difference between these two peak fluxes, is 0.30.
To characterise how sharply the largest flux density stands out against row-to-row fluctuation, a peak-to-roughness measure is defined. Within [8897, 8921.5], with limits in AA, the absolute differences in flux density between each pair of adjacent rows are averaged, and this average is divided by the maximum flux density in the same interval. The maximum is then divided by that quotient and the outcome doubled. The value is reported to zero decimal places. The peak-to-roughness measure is 1051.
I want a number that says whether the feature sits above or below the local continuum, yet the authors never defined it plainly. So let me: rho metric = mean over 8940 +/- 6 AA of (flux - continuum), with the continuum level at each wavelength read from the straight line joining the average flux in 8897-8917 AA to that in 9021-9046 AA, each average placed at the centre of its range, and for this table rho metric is -0.23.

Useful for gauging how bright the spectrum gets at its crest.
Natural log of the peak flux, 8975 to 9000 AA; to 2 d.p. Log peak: 3.01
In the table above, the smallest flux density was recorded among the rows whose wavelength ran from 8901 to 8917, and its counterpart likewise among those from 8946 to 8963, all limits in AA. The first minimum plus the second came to 37.9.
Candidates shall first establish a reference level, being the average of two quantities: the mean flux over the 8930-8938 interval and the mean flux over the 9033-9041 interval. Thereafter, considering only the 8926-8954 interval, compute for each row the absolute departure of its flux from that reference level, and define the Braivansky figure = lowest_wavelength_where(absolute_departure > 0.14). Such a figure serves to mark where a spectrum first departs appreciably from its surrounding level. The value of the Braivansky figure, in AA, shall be 8927.70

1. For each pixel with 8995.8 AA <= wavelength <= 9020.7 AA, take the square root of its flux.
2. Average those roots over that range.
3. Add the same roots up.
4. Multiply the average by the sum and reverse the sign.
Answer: -115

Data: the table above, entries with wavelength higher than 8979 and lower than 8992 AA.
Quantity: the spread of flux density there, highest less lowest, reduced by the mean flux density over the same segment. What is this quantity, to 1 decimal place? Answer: -19.4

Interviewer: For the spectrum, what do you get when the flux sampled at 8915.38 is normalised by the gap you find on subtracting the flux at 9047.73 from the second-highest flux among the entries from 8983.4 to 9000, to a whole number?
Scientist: -33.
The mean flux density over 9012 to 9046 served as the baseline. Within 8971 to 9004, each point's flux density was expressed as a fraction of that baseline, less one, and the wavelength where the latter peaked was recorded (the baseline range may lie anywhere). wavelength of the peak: 8981.31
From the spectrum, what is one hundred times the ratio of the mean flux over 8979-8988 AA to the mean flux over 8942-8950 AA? 102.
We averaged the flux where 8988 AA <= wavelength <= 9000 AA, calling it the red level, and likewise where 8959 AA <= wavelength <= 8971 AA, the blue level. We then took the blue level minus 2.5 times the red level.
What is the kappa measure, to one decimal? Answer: -29.2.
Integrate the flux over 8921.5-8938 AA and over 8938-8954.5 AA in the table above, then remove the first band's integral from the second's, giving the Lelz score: 1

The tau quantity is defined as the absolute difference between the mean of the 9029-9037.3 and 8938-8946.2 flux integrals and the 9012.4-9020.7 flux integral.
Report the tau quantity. 6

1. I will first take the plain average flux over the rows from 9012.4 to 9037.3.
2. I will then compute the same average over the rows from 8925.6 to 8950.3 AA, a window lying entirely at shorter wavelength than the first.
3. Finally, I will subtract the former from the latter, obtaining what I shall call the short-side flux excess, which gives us 0.37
